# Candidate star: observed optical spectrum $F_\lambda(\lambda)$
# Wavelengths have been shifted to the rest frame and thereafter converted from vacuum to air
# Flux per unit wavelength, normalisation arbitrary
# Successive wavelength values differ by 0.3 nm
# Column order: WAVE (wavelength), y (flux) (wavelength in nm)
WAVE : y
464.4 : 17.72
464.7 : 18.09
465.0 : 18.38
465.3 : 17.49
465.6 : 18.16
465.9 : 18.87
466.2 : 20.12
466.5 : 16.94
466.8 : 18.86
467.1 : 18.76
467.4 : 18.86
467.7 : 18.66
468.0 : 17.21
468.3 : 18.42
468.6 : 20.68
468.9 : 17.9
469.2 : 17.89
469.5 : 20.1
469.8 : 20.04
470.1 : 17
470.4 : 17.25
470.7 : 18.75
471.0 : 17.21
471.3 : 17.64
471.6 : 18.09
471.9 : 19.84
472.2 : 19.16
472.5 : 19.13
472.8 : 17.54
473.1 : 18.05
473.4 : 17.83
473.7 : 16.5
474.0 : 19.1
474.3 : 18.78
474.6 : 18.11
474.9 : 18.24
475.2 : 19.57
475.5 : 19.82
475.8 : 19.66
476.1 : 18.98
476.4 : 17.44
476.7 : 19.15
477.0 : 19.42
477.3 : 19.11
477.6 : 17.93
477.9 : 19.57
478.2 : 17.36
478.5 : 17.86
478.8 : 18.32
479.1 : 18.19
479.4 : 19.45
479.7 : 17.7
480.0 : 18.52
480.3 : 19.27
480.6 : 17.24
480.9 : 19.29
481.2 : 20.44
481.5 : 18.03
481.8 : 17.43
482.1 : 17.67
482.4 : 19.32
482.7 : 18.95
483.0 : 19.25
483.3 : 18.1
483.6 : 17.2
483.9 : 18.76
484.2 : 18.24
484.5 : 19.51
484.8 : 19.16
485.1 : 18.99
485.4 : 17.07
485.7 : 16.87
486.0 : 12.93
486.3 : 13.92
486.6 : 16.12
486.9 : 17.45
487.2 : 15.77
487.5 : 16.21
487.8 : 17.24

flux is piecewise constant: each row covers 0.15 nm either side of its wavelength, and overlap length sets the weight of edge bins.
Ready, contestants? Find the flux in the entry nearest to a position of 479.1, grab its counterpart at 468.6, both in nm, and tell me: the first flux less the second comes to -2.5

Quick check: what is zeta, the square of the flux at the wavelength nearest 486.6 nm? 260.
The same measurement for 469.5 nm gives 404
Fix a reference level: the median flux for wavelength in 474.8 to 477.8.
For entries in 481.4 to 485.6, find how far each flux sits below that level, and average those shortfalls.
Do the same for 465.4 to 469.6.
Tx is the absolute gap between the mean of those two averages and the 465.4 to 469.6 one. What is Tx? 0.13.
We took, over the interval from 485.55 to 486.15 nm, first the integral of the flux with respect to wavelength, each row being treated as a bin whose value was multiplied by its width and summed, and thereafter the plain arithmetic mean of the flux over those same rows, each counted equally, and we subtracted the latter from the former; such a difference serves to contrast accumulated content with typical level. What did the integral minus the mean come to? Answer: -6.0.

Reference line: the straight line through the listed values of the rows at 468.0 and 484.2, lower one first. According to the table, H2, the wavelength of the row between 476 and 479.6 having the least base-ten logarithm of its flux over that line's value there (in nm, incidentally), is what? 478.2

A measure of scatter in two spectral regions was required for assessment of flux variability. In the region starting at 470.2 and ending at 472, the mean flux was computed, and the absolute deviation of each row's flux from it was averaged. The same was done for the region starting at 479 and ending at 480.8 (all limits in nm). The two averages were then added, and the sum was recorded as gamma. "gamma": 1.46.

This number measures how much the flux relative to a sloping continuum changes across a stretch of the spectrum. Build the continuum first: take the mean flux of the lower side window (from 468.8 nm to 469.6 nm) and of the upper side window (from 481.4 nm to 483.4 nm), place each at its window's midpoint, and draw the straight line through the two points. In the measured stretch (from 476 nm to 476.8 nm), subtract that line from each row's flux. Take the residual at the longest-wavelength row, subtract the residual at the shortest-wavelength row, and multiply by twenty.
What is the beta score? 4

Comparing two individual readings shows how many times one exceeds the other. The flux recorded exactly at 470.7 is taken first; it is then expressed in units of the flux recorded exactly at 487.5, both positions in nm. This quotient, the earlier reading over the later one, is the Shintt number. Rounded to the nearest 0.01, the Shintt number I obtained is 1.16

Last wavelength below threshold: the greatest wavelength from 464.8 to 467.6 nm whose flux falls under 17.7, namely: 466.5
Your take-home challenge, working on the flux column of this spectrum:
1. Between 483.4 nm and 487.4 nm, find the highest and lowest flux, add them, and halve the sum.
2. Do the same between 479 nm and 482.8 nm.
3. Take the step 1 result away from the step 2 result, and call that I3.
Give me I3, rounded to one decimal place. 2.6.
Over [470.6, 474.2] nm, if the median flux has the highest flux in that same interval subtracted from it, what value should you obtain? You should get -1.77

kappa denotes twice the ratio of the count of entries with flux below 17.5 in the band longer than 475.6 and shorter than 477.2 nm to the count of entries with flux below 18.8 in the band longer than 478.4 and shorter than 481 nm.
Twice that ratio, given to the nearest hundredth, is 0.33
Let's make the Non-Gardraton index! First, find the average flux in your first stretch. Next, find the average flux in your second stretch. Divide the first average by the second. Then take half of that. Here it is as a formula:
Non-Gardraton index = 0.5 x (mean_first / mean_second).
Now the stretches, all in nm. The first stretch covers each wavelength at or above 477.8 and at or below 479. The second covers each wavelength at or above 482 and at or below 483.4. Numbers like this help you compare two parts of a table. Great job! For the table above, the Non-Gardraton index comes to 0.49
